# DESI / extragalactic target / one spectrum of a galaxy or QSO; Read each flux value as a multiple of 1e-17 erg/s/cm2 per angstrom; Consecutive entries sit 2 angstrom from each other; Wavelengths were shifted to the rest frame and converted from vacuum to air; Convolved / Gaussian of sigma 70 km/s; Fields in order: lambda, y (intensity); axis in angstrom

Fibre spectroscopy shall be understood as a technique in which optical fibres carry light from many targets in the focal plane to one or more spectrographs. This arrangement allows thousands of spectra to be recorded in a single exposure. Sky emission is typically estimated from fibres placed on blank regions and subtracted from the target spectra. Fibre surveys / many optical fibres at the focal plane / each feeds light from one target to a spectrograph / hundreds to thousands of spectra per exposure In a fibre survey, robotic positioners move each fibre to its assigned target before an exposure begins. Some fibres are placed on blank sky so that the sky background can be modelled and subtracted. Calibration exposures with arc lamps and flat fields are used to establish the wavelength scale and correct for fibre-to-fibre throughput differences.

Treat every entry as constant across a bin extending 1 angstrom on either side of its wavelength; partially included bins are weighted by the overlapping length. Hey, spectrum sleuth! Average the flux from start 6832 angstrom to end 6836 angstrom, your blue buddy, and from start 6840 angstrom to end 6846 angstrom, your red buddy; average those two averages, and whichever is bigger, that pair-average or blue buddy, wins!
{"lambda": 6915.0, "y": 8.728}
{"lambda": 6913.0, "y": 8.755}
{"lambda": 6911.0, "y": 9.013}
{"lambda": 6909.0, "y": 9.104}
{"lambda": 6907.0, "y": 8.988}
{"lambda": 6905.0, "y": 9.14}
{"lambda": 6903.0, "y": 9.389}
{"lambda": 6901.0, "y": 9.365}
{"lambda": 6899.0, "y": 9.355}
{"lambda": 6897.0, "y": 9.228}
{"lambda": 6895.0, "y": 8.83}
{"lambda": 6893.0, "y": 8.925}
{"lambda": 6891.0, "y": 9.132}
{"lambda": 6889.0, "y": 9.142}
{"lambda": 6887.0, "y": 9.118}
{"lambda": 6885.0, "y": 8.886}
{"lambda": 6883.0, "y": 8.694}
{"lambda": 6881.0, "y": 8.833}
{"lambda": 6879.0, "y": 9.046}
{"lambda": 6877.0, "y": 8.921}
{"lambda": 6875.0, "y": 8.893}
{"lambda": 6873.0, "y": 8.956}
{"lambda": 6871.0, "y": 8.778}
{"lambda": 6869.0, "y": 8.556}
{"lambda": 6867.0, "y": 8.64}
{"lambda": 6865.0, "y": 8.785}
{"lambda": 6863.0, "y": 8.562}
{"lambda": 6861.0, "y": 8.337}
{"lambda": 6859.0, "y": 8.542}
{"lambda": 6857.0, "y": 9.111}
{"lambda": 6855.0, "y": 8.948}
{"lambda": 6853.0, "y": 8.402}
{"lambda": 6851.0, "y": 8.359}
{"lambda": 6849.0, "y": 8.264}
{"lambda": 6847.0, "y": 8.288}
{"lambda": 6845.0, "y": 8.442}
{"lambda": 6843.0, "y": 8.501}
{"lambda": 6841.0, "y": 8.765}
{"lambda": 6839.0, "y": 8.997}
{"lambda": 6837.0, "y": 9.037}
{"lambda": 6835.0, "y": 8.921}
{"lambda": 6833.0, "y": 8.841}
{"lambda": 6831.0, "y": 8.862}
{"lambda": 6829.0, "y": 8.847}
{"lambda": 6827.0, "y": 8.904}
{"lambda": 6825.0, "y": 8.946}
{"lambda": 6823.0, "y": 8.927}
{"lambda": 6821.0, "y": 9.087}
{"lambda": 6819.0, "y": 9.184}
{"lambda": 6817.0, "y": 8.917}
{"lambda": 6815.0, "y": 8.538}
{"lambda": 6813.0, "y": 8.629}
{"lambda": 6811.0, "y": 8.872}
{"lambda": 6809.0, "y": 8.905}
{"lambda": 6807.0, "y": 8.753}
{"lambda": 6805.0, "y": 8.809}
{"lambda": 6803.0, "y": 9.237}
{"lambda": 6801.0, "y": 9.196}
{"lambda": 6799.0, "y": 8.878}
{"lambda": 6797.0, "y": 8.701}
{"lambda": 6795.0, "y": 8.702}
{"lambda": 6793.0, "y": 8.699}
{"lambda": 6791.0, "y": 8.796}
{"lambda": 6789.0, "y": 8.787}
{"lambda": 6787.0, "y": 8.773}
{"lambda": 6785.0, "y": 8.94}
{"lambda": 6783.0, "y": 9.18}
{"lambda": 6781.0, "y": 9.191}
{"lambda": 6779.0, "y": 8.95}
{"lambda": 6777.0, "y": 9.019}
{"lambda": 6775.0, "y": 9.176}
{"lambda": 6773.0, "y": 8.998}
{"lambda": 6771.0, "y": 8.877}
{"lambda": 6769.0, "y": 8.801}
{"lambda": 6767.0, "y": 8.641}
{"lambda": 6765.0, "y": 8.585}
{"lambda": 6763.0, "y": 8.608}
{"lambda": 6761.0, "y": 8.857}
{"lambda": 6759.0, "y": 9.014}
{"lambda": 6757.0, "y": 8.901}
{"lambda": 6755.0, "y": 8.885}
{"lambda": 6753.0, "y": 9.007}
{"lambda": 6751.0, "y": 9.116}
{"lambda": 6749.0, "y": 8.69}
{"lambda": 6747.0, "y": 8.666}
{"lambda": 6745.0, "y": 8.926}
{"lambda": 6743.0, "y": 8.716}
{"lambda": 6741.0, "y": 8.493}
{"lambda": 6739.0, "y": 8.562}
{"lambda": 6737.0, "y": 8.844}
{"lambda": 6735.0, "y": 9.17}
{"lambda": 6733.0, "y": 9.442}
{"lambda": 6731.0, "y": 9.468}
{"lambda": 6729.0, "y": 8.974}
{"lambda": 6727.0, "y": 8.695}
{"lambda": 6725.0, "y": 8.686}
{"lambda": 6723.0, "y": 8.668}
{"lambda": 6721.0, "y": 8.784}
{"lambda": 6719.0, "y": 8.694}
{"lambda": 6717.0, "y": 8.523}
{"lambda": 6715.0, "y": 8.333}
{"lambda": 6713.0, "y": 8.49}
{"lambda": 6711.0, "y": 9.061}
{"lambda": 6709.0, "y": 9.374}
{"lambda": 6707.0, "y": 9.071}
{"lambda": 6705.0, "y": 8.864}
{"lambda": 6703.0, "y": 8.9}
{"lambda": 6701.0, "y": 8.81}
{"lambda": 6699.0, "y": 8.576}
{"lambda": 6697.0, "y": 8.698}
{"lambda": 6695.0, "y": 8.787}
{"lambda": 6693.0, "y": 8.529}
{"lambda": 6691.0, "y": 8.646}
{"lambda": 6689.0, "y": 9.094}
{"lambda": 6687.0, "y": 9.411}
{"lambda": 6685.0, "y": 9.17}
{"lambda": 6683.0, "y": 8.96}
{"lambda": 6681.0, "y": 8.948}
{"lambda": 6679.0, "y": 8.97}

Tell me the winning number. 8.88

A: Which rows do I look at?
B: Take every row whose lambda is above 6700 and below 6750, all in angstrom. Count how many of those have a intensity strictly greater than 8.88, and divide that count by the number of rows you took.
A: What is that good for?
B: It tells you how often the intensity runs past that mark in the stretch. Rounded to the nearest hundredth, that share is 0.36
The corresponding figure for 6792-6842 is 0.48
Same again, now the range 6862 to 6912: 0.68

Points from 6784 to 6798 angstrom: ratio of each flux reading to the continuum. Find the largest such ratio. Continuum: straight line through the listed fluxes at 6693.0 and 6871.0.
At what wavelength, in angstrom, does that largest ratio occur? 6785.0 angstrom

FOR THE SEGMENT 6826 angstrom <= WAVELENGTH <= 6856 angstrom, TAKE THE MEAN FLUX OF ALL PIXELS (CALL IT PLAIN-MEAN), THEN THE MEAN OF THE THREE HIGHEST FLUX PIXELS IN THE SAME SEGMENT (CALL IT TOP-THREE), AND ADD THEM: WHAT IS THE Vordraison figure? 17.7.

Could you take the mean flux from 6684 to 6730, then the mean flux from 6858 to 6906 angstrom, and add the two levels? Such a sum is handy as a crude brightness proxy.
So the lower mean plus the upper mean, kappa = 17.74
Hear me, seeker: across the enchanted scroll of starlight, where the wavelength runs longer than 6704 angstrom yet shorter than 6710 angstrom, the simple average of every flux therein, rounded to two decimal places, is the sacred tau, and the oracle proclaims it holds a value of 9.10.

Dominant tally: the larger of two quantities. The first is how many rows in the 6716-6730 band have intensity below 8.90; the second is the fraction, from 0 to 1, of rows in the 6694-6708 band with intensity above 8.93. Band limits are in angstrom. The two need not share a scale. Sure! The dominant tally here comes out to 6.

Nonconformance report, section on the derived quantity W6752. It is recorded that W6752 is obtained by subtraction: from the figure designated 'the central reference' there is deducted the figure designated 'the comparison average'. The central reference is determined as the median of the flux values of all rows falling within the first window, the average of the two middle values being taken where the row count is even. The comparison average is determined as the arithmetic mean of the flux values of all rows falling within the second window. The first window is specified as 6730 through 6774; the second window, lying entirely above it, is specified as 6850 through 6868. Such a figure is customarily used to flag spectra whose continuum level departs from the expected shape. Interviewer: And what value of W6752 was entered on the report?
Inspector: 0.24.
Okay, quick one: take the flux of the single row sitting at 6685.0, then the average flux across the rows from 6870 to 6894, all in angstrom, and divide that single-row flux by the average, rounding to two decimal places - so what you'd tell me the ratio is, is 1.03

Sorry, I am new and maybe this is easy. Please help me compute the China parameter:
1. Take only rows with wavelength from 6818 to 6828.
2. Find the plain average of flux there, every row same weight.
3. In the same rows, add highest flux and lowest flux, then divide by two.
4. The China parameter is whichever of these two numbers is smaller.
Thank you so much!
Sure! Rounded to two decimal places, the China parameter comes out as 9.01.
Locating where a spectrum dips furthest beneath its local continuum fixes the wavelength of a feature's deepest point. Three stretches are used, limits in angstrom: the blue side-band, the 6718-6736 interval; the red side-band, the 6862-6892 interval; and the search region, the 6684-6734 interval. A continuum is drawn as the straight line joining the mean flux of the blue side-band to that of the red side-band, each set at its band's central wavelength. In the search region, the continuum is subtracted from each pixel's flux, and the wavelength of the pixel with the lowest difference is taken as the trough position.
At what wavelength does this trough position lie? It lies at 6715.0 angstrom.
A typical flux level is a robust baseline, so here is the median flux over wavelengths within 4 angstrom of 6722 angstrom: 8.69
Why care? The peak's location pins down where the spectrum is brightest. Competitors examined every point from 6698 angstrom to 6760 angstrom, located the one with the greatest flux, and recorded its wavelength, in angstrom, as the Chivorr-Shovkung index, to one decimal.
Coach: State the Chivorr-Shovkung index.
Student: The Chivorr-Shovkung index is 6731.0 angstrom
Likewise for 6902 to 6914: 6903.0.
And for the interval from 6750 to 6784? 6781.0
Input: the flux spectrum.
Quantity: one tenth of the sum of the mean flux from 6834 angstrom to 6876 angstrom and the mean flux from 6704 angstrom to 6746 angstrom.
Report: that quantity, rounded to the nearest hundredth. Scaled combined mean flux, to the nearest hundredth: 1.75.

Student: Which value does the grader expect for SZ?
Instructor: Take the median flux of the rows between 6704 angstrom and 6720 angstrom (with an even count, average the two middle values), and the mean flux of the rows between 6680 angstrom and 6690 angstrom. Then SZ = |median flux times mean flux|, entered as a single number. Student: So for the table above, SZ 80.03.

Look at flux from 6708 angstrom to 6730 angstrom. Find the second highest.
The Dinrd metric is 9.061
